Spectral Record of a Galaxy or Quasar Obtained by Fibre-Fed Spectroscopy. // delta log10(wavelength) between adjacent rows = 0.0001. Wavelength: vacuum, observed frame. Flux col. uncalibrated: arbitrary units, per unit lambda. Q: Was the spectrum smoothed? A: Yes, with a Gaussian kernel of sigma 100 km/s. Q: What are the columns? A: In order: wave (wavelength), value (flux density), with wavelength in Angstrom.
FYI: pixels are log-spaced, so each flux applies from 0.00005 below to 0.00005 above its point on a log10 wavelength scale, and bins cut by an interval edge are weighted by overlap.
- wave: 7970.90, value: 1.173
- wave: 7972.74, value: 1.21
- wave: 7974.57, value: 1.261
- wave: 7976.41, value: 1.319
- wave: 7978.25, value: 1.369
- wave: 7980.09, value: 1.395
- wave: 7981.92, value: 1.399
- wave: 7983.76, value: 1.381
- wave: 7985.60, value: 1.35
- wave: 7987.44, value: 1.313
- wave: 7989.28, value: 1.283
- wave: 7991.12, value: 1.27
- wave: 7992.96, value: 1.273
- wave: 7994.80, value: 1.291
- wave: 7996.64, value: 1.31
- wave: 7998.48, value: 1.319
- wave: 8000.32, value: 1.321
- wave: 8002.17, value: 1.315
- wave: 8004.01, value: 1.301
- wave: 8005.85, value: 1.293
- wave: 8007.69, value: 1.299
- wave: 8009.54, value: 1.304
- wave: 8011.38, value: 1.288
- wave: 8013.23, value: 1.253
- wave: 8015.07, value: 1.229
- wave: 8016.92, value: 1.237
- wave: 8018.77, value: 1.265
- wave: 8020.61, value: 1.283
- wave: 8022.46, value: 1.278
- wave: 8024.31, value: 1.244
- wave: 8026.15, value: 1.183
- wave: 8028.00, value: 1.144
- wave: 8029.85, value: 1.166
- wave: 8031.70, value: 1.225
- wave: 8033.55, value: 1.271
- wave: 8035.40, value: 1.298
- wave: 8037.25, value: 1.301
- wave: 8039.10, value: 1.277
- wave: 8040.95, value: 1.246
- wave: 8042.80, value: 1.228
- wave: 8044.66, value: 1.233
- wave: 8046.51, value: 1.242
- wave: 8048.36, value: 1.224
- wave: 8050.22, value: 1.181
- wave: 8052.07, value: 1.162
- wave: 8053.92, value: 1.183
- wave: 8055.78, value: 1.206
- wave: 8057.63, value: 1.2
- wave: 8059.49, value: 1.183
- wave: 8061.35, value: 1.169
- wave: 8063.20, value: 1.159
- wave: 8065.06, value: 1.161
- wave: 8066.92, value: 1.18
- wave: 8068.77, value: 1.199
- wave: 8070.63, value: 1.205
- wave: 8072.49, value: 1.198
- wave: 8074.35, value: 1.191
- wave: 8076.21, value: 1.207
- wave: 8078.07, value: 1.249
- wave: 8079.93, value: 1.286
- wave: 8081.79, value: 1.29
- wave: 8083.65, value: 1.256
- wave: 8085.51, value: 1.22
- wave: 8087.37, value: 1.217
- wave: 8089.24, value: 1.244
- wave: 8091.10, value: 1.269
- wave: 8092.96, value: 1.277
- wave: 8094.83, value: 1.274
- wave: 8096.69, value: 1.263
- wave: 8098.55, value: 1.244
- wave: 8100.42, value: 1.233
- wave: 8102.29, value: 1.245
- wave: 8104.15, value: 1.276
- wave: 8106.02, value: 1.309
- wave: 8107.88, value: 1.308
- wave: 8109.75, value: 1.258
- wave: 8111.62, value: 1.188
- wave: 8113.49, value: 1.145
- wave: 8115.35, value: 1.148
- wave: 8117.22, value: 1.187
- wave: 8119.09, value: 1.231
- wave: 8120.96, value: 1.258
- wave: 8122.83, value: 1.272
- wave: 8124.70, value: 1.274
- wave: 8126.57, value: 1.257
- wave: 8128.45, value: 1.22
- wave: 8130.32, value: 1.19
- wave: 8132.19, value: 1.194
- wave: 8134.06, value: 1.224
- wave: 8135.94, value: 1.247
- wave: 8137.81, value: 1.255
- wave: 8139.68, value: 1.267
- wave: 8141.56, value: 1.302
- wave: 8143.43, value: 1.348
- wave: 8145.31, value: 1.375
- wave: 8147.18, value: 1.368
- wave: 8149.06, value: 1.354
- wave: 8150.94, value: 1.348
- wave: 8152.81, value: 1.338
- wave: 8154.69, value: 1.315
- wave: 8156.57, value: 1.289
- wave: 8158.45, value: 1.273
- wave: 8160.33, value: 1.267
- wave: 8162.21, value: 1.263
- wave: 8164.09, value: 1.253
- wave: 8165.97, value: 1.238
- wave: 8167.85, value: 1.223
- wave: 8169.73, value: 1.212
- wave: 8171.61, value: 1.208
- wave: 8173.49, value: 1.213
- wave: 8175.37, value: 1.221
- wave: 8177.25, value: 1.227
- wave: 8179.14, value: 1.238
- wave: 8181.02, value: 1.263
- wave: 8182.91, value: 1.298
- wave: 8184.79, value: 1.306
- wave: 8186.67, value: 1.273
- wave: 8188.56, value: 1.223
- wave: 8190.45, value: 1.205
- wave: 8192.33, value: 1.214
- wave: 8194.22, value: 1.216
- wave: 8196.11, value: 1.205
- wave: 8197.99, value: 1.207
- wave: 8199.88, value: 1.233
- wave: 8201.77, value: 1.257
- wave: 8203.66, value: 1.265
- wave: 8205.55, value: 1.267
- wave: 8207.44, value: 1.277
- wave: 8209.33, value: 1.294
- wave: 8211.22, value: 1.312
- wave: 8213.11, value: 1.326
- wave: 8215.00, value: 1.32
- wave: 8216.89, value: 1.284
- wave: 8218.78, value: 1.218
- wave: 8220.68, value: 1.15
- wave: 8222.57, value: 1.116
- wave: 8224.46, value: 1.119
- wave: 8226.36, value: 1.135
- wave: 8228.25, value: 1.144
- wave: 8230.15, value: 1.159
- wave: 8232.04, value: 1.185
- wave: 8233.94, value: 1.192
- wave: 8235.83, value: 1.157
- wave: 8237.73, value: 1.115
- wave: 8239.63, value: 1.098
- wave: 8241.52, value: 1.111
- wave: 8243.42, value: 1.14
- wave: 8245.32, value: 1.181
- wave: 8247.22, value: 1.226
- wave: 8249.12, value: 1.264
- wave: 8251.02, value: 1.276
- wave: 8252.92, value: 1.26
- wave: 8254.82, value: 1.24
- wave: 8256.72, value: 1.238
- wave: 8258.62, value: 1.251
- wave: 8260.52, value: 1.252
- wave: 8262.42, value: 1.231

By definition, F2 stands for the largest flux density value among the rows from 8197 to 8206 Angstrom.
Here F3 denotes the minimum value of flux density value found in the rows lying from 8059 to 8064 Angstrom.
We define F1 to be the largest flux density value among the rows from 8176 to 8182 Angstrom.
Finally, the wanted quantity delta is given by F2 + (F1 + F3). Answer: 3.69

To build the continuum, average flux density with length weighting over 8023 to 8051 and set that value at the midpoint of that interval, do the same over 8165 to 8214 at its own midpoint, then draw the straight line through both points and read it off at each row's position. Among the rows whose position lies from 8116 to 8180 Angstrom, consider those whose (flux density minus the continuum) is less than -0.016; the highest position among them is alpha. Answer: 8177.25 Angstrom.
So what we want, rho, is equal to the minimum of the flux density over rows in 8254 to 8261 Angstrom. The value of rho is 1.238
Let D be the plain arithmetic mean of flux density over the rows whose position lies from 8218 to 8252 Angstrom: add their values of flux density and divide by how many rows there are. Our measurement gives 1.17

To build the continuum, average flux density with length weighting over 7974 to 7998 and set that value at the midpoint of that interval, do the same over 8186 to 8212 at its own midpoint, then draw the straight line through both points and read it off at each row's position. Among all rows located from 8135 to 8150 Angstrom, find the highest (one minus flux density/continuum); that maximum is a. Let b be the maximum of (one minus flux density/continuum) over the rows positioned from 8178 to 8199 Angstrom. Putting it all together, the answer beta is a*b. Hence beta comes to 0.001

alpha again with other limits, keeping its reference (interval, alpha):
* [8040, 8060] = 8059.49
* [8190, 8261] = 8247.22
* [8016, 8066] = 8065.06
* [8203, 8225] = 8224.46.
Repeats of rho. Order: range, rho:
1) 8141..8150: 1.302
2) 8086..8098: 1.217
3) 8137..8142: 1.255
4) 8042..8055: 1.162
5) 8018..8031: 1.144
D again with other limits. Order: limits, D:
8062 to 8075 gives 1.18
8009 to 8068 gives 1.23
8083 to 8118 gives 1.24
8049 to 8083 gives 1.20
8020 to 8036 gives 1.23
